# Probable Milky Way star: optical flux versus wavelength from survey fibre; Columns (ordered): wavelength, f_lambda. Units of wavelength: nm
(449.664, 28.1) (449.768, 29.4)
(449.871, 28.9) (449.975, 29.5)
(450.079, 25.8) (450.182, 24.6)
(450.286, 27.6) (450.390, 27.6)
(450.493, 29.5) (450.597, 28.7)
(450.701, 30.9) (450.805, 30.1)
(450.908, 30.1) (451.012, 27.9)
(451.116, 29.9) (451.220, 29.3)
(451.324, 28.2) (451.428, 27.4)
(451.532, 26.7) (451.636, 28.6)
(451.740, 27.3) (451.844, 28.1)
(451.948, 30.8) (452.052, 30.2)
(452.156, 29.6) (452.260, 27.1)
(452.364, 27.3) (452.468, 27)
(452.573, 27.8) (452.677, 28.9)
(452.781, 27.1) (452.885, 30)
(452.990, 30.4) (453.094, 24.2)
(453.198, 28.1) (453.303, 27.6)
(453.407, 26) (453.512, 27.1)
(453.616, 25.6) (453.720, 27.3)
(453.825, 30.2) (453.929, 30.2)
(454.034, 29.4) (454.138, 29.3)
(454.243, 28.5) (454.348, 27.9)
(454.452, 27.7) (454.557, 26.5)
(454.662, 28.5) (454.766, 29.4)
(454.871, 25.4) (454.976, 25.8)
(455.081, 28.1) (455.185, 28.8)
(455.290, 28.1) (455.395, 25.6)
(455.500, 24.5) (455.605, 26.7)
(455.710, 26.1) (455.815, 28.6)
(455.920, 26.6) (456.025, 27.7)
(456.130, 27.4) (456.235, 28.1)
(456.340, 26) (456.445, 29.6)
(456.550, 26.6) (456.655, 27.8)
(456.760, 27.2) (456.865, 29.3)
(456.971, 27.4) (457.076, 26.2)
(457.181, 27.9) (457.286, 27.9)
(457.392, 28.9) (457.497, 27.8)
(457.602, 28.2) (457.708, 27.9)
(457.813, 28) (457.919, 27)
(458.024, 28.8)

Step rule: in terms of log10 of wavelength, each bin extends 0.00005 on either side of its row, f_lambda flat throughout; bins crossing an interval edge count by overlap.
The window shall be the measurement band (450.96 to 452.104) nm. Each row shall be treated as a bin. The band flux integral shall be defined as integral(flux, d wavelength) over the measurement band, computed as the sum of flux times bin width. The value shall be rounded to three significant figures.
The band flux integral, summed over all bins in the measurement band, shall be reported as 32.7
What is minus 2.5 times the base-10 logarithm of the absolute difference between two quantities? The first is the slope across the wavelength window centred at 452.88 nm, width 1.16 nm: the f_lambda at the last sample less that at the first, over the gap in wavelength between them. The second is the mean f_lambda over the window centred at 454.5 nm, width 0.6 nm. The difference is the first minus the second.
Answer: -3.67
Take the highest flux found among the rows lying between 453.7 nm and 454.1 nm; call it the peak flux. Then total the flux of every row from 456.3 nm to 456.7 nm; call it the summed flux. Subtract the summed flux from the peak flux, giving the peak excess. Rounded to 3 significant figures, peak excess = -79.8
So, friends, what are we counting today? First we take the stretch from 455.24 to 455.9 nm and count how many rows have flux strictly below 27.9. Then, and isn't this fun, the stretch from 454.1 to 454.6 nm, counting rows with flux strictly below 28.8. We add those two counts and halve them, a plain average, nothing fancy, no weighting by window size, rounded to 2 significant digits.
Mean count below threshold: 4.0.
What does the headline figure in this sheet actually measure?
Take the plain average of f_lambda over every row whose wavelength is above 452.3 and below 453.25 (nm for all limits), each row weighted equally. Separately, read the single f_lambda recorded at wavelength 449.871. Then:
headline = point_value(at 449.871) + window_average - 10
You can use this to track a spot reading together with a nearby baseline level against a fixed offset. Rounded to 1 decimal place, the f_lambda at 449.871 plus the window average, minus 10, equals 46.8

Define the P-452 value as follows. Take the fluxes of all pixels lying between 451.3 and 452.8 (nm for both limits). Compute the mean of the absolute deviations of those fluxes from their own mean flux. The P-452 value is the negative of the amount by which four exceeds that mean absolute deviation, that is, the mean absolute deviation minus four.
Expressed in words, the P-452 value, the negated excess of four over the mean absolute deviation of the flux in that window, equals -3.01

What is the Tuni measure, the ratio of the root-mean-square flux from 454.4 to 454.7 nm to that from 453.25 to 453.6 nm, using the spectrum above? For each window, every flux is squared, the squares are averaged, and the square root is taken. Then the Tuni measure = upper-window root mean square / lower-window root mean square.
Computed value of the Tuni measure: 1.02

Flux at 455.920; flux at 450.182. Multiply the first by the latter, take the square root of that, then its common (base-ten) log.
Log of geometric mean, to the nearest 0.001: 1.408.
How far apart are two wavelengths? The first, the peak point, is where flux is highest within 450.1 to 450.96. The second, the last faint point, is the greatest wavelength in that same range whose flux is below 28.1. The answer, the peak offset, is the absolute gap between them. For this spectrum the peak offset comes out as 0.31 nm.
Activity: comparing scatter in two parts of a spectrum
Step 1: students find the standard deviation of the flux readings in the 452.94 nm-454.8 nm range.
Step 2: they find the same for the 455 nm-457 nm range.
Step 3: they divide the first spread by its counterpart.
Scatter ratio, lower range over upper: 1.31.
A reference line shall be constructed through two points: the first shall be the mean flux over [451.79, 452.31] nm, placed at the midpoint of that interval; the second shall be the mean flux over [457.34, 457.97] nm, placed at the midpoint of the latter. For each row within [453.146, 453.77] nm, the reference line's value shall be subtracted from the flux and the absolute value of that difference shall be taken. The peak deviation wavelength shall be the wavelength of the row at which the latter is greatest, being 453.616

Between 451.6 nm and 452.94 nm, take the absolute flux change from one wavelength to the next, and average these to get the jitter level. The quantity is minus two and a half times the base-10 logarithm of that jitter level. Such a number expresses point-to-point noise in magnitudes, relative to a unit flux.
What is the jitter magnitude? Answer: -0.3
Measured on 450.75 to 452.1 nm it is -0.2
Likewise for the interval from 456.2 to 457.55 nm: -0.5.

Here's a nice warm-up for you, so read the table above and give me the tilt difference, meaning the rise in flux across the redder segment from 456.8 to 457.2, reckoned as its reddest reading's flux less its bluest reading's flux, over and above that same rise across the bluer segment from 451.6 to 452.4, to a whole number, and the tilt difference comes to 0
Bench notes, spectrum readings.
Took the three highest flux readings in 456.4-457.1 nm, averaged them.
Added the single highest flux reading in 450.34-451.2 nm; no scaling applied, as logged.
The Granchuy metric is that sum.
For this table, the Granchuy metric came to 59.8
